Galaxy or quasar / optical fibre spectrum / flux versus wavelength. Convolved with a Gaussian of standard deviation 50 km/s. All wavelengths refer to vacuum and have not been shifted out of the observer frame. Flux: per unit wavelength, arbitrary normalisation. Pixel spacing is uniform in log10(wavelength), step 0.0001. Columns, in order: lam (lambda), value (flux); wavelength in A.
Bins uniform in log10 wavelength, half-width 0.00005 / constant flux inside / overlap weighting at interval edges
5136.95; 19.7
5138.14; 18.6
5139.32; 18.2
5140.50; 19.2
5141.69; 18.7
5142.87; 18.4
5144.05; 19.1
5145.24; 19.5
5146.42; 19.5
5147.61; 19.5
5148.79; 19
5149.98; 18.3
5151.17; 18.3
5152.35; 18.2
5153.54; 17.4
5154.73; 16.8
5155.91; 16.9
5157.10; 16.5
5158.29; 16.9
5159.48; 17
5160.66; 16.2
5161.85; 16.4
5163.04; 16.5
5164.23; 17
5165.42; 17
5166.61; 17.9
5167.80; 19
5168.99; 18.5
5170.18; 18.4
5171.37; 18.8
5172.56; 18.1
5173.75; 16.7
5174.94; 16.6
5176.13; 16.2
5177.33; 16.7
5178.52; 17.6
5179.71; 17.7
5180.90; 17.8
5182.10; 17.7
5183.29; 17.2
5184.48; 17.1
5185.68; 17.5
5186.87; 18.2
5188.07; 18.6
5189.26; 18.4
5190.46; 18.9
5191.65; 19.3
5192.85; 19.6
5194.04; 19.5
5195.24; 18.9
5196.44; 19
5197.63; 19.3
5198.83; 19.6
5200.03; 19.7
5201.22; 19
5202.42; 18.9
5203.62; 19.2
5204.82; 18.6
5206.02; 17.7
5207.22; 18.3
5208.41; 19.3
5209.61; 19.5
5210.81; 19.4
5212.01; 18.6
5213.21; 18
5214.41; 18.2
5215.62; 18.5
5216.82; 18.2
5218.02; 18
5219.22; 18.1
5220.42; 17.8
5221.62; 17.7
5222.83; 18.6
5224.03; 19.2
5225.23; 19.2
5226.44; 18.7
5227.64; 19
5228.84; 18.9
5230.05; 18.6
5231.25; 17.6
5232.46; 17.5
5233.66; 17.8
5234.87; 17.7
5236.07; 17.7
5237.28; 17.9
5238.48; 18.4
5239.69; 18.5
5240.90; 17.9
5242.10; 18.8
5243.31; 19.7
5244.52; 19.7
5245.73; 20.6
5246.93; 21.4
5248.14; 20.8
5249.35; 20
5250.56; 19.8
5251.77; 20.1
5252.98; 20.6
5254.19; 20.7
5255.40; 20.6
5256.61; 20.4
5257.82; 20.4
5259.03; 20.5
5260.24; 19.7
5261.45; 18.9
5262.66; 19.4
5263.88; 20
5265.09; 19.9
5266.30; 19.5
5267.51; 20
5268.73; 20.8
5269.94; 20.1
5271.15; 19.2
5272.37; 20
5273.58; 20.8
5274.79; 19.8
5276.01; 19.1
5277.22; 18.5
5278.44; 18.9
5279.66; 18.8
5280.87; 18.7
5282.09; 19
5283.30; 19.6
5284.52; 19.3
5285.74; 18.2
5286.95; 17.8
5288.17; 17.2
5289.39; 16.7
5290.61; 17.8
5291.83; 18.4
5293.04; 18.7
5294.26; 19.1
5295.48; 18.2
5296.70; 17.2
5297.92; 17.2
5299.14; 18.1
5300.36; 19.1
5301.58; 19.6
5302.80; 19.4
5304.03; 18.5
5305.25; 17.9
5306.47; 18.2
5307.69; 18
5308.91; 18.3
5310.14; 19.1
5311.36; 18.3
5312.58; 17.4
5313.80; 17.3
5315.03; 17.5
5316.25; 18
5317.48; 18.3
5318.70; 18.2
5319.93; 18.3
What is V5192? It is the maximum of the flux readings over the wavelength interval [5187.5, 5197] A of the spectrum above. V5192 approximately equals 19.6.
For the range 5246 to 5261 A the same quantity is 21.4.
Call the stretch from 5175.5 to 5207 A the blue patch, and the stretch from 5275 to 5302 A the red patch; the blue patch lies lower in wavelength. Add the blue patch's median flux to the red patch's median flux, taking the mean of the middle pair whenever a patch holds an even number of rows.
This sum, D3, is 37.2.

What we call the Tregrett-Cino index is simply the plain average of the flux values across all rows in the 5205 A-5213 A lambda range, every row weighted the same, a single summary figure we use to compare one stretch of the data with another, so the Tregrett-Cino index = 18.8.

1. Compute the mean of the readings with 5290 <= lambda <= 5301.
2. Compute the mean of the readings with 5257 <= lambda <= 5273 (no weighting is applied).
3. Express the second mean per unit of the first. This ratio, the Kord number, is 1.09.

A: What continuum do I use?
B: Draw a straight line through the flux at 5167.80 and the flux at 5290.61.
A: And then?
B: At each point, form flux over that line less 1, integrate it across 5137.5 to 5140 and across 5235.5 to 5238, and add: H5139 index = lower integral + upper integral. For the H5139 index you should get -0.18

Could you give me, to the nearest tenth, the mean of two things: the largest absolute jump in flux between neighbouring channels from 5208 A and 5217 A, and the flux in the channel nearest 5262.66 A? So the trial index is 10.1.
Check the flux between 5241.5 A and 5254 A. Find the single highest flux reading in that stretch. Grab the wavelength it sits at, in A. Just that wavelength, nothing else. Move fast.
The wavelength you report 5246.93 A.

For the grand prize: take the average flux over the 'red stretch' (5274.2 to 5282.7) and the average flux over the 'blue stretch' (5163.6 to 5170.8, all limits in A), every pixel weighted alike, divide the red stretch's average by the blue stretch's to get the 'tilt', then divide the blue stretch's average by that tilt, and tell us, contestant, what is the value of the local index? 17.0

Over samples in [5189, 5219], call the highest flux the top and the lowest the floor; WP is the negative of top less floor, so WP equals -2.0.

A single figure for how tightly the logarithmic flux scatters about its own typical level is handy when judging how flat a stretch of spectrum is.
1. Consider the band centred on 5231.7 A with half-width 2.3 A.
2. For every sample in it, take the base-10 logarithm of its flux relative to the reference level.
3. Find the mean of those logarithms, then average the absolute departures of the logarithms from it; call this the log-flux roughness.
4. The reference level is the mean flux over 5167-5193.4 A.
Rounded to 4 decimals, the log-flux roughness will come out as 0.0087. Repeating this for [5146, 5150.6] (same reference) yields 0.0097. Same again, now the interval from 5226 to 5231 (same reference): 0.0035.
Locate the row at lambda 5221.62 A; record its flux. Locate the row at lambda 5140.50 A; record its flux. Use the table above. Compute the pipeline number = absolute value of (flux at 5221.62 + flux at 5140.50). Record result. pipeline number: 36.9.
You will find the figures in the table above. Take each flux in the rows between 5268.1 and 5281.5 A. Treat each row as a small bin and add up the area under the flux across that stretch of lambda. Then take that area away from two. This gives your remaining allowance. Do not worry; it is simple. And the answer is -259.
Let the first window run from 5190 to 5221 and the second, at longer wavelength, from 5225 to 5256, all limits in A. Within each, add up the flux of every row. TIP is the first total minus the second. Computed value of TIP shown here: -9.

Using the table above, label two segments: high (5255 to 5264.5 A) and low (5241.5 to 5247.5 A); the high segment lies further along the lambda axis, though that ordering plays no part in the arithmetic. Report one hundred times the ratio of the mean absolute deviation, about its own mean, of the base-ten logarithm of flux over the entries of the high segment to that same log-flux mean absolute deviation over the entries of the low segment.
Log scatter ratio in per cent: 65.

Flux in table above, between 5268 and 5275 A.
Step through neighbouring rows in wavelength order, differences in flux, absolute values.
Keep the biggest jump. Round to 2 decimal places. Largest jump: 1.00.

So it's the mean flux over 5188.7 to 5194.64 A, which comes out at 19.1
